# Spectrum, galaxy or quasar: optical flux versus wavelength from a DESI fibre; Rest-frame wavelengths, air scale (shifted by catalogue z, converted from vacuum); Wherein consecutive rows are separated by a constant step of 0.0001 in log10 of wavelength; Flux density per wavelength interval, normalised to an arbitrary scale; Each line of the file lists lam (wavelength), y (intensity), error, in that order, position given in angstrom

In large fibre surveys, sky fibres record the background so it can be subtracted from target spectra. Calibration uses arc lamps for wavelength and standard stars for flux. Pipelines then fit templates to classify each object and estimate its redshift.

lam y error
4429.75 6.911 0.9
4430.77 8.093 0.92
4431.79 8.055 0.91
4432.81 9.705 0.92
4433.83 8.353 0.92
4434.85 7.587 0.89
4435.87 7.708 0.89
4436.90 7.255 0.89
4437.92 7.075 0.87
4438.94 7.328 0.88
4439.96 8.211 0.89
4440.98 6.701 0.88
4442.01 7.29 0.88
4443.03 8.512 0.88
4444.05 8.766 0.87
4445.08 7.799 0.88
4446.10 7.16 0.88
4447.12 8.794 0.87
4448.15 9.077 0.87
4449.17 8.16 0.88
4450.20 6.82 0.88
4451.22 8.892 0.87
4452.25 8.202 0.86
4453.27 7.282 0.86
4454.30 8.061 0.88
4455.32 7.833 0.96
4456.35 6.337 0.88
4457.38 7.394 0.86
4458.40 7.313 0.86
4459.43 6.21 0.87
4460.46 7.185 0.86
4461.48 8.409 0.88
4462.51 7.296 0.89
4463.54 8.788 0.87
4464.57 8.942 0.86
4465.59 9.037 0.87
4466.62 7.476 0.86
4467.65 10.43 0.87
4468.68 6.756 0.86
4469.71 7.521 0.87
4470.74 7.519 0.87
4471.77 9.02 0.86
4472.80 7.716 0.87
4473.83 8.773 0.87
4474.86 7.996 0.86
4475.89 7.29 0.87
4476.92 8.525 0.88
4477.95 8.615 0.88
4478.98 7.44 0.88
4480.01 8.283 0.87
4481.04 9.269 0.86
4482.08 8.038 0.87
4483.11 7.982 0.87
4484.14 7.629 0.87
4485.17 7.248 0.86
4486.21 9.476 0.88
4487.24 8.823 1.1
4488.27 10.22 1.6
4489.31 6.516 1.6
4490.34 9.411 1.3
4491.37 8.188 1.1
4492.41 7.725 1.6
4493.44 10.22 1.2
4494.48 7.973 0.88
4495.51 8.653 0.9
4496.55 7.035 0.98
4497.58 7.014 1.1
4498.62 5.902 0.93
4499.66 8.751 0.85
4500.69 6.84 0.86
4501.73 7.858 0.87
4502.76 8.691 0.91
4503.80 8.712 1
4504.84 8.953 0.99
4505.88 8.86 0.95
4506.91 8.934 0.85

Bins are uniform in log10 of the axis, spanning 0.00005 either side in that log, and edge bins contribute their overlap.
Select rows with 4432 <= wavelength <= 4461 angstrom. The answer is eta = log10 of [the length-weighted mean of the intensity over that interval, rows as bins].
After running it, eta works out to 0.890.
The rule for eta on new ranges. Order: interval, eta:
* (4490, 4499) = 0.904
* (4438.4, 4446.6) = 0.888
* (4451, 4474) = 0.898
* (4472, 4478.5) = 0.913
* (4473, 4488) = 0.917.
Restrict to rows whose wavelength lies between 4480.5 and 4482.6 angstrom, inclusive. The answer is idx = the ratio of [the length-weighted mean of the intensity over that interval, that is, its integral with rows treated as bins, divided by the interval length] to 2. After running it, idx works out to 4.31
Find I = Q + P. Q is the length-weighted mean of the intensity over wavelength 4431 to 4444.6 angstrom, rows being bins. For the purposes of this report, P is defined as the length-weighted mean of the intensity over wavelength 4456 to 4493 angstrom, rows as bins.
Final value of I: 15.98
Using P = 8.09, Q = 7.89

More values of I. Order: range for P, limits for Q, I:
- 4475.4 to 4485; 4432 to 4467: 15.95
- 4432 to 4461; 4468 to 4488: 15.90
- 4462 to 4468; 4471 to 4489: 16.95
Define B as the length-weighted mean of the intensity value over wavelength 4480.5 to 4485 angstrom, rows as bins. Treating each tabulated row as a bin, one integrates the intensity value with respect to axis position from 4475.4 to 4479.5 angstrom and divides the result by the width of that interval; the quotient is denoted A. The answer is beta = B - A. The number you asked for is 0.17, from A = 7.98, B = 8.16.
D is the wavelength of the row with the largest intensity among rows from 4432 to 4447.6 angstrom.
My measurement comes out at 4432.81 angstrom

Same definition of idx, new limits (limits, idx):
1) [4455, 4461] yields 3.51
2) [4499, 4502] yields 3.86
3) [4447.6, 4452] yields 4.11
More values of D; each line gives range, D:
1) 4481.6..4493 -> 4488.27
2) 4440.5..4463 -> 4448.15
